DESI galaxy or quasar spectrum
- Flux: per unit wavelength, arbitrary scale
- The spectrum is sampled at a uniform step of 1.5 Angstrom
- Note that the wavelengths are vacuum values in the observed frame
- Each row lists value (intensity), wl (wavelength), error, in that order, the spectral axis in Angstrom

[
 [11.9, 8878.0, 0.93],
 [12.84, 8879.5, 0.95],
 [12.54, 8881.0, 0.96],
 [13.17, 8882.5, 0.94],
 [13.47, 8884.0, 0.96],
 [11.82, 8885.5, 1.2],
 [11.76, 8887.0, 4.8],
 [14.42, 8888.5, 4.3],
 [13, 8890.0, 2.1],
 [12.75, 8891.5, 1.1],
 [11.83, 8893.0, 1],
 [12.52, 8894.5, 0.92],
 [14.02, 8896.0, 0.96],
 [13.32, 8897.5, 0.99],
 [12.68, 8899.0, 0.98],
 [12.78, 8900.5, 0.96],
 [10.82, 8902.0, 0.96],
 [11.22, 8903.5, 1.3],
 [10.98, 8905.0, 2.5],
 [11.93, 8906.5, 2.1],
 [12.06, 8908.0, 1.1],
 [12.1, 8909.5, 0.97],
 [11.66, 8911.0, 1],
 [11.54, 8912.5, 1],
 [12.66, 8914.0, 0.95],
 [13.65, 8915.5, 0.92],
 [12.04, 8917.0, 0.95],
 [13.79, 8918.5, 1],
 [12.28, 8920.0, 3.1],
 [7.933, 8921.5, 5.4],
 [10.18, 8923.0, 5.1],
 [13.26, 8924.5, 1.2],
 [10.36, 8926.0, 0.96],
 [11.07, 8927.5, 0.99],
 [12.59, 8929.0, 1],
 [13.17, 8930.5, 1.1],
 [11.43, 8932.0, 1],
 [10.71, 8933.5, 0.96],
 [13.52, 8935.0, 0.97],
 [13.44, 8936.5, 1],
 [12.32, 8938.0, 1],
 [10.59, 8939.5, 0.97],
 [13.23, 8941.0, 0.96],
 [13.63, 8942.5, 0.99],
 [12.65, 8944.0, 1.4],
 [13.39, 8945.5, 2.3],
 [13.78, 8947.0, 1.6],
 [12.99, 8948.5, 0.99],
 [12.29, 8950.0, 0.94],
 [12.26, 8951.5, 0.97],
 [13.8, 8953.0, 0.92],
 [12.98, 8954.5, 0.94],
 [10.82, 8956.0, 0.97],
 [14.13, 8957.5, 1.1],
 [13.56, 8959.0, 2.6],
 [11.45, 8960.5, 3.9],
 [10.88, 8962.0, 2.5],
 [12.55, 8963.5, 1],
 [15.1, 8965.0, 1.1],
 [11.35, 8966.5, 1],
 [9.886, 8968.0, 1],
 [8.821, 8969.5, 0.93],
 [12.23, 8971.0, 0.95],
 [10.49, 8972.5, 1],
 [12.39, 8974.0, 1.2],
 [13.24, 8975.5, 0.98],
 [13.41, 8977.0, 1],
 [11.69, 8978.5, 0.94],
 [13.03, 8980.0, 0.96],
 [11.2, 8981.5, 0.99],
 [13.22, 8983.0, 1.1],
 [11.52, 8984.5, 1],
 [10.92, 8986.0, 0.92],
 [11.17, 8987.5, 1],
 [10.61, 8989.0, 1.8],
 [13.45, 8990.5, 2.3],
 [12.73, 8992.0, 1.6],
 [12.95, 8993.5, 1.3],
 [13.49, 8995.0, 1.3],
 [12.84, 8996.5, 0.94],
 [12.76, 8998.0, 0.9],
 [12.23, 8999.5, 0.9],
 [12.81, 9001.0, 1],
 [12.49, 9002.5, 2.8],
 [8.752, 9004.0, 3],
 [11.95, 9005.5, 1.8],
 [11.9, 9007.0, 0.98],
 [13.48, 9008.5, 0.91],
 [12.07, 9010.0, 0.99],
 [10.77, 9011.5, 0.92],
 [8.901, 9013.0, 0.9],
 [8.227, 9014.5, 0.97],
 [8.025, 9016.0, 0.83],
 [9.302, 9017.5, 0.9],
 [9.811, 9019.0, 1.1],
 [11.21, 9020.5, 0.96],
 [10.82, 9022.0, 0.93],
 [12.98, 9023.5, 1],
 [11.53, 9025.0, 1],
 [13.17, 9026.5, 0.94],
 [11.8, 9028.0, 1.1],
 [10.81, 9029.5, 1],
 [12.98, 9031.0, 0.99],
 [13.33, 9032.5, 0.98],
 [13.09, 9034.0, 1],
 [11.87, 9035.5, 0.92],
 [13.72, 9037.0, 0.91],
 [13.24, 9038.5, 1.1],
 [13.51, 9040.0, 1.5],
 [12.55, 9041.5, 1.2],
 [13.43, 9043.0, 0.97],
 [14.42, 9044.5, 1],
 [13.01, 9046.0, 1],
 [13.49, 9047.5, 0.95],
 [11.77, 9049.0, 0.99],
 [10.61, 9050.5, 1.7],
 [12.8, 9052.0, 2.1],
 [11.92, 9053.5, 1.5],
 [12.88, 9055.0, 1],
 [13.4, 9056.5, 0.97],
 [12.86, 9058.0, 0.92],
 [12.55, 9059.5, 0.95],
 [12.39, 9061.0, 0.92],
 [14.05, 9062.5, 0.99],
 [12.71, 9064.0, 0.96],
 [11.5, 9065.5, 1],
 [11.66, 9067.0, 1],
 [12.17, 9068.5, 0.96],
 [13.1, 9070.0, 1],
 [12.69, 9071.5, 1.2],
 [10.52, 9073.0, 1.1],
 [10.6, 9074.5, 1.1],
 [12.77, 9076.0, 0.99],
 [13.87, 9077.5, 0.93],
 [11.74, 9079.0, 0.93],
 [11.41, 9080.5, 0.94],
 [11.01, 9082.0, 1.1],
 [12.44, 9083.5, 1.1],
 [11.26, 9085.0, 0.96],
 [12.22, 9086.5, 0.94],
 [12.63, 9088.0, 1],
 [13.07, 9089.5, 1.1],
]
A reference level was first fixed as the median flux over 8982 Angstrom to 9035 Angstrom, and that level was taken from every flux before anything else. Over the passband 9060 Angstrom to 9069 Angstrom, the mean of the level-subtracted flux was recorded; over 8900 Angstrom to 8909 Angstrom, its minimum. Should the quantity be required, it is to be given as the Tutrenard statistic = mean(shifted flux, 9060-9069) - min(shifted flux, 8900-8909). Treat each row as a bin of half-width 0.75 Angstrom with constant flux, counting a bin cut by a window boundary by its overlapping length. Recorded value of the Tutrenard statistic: 1.6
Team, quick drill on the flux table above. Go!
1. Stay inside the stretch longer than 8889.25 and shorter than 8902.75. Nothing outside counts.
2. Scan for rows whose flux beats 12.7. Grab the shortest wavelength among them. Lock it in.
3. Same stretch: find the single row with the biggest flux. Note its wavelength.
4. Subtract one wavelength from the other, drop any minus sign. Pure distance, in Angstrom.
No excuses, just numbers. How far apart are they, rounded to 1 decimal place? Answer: 6.0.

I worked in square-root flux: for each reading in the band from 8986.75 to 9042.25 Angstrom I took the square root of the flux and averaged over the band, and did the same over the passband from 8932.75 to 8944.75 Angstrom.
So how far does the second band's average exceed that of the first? 0.10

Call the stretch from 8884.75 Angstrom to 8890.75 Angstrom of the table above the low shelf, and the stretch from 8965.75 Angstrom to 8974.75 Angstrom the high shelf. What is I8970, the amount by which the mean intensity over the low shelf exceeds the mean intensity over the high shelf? 1.9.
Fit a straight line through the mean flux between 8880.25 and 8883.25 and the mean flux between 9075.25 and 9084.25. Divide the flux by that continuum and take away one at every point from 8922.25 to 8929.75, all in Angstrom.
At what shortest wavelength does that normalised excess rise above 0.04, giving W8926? 8924.5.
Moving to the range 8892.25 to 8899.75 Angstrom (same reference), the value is 8896.0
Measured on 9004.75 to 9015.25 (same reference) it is 9008.5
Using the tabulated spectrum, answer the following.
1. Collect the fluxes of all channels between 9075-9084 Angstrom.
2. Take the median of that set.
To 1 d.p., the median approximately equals 12.1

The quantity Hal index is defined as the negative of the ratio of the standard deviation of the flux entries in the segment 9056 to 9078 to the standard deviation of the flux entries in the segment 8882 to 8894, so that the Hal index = -1.1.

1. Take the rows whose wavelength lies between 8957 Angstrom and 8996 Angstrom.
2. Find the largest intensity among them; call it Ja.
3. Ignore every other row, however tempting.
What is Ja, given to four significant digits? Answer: 15.10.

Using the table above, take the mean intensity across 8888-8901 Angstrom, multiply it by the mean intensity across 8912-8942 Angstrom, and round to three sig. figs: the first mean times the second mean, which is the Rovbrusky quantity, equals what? 156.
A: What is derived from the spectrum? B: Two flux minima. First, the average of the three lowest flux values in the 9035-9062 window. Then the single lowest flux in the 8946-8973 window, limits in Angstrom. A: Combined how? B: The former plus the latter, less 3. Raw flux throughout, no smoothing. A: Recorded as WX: 17.2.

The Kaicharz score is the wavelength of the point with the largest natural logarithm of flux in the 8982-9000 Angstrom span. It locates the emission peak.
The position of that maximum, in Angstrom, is 8995.0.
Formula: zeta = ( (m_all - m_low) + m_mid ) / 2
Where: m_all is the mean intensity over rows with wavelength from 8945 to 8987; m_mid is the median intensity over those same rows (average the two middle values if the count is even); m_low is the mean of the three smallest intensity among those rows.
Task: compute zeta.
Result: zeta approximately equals 7.4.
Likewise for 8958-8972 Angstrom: 6.7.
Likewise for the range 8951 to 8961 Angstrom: 7.1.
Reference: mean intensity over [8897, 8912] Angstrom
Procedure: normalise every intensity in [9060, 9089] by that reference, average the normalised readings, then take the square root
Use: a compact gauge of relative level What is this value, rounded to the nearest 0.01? 1.01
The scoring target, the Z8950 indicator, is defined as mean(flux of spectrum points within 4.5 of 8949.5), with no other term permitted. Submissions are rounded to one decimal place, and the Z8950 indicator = 13.1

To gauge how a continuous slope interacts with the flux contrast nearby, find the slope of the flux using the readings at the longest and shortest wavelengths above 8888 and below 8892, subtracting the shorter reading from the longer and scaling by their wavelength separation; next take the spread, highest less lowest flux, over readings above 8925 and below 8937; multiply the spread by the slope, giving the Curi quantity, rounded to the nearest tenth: -1.8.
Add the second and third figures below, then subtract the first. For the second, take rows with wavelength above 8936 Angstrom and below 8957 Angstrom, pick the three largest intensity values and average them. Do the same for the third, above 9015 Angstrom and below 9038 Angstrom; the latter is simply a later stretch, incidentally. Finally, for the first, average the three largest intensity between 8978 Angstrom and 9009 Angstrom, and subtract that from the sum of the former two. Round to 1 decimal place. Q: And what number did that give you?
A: 13.7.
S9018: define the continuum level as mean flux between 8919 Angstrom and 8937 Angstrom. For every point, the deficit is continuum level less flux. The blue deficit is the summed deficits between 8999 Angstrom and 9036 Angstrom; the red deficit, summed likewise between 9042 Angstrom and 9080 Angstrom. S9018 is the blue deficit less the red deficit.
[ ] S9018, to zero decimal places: 29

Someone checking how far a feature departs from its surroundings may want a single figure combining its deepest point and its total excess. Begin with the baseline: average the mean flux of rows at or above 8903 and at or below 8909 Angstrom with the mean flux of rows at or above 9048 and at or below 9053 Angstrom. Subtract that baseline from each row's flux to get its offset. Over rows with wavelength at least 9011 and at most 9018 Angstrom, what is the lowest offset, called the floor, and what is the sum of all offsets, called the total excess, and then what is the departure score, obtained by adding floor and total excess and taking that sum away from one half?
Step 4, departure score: 17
